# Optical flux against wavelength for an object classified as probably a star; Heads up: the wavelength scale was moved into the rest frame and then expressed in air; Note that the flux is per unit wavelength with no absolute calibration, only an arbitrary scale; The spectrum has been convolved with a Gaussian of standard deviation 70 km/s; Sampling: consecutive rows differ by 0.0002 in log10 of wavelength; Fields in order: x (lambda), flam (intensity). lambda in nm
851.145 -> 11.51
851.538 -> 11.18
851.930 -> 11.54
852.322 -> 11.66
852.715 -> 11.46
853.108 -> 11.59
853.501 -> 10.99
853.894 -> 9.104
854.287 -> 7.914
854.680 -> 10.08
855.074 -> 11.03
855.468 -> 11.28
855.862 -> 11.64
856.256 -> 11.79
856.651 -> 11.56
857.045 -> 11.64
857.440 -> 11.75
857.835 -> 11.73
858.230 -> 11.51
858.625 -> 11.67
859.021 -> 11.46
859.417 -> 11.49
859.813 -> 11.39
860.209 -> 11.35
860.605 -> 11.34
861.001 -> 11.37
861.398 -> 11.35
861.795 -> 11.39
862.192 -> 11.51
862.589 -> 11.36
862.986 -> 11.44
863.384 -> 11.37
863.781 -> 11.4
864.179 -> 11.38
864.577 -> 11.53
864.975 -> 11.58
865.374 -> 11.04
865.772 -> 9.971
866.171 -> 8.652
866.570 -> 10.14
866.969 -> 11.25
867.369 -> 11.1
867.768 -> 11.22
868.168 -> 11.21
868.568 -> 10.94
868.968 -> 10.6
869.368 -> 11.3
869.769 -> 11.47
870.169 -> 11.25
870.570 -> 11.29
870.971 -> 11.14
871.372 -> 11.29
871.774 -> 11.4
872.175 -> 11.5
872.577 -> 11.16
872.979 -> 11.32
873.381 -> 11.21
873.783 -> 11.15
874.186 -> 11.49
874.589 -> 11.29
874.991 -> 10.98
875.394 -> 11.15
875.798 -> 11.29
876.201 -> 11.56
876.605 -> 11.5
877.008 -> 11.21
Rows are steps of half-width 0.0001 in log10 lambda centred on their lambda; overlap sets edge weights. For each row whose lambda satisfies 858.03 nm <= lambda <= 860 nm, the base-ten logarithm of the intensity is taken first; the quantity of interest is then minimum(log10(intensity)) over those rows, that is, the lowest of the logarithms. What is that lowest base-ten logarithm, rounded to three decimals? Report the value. 1.057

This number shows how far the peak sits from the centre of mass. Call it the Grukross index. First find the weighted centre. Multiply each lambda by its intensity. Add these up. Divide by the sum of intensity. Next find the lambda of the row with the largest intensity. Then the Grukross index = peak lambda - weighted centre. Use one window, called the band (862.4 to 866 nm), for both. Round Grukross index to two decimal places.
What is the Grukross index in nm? 0.82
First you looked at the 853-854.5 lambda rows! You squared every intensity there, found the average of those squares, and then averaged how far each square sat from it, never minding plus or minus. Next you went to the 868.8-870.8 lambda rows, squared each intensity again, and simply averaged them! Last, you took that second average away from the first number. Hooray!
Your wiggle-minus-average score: -98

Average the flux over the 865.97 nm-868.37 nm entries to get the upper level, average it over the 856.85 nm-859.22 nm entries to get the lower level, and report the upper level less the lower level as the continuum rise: -1.03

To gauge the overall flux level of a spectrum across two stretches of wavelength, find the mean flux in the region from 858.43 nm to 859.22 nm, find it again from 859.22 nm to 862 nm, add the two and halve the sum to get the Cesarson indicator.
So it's 11.5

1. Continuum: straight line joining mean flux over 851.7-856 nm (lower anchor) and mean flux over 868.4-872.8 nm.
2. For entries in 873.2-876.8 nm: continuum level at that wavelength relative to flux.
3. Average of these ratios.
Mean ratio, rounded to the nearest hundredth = 1.00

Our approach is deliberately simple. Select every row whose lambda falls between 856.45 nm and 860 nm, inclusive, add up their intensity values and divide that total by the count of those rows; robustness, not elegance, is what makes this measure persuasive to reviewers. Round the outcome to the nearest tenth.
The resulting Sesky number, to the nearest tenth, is 11.6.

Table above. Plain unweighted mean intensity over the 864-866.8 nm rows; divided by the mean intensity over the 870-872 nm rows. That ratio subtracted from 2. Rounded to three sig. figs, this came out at 1.06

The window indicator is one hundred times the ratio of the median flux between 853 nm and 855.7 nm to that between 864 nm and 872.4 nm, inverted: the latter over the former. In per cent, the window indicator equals 102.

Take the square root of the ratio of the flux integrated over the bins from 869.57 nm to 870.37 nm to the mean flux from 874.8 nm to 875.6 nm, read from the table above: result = 0.907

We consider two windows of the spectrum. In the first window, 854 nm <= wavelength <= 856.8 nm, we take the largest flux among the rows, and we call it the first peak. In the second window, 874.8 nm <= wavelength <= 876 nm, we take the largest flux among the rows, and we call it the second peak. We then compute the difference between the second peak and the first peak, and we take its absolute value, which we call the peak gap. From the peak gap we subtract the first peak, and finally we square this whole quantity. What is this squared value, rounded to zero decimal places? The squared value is 127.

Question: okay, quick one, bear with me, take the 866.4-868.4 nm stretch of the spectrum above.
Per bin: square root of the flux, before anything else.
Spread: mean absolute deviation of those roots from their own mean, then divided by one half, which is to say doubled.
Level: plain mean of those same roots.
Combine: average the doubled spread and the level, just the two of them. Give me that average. 1.71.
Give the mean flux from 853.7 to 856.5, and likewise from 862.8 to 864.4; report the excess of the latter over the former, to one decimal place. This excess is 1.0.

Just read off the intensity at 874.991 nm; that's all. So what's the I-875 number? 10.98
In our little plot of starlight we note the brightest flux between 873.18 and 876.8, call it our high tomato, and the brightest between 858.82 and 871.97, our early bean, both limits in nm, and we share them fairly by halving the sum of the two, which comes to 11.6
